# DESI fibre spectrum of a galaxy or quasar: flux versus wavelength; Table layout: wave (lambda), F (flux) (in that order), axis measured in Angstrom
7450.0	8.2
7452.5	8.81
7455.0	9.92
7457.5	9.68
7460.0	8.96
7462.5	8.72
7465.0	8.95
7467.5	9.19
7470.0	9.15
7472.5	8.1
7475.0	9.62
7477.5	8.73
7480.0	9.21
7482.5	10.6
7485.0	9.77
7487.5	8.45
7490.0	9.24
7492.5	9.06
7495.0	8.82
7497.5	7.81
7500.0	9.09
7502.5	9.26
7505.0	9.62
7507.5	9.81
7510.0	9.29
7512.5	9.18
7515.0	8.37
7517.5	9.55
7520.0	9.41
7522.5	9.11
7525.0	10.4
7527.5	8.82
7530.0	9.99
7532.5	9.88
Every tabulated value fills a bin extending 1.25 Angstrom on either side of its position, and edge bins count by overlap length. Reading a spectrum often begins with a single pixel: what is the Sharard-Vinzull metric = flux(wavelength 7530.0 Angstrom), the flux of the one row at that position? 9.99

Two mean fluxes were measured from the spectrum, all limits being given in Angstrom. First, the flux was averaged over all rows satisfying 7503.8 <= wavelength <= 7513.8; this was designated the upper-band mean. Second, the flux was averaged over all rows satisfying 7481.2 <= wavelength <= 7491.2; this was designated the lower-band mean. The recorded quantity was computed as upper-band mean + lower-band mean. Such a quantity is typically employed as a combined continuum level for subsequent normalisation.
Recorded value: 19.0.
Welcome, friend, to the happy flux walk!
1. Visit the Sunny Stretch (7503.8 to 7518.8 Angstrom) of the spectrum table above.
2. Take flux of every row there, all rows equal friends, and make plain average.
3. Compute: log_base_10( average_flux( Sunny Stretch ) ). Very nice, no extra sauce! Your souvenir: 0.969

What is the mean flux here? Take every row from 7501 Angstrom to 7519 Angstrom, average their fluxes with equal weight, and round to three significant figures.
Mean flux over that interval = 9.30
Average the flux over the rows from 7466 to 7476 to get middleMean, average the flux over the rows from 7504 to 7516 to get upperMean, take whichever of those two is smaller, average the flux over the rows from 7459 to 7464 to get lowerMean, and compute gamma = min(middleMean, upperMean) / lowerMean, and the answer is 1.02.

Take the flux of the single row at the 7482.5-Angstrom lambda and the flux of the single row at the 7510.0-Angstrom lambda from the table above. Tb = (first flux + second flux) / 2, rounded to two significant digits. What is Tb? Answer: 9.9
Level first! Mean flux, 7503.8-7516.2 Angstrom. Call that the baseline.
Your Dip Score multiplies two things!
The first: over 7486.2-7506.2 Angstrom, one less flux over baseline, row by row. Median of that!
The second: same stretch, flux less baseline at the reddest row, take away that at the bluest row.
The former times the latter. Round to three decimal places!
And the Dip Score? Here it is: 0.023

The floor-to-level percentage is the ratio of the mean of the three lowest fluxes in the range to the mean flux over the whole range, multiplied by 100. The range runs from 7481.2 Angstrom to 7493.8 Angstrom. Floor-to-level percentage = 94.6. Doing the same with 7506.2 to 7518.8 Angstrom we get 96.8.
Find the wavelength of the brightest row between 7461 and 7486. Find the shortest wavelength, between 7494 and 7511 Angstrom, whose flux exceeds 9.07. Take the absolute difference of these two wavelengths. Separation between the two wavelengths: 17.5 Angstrom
